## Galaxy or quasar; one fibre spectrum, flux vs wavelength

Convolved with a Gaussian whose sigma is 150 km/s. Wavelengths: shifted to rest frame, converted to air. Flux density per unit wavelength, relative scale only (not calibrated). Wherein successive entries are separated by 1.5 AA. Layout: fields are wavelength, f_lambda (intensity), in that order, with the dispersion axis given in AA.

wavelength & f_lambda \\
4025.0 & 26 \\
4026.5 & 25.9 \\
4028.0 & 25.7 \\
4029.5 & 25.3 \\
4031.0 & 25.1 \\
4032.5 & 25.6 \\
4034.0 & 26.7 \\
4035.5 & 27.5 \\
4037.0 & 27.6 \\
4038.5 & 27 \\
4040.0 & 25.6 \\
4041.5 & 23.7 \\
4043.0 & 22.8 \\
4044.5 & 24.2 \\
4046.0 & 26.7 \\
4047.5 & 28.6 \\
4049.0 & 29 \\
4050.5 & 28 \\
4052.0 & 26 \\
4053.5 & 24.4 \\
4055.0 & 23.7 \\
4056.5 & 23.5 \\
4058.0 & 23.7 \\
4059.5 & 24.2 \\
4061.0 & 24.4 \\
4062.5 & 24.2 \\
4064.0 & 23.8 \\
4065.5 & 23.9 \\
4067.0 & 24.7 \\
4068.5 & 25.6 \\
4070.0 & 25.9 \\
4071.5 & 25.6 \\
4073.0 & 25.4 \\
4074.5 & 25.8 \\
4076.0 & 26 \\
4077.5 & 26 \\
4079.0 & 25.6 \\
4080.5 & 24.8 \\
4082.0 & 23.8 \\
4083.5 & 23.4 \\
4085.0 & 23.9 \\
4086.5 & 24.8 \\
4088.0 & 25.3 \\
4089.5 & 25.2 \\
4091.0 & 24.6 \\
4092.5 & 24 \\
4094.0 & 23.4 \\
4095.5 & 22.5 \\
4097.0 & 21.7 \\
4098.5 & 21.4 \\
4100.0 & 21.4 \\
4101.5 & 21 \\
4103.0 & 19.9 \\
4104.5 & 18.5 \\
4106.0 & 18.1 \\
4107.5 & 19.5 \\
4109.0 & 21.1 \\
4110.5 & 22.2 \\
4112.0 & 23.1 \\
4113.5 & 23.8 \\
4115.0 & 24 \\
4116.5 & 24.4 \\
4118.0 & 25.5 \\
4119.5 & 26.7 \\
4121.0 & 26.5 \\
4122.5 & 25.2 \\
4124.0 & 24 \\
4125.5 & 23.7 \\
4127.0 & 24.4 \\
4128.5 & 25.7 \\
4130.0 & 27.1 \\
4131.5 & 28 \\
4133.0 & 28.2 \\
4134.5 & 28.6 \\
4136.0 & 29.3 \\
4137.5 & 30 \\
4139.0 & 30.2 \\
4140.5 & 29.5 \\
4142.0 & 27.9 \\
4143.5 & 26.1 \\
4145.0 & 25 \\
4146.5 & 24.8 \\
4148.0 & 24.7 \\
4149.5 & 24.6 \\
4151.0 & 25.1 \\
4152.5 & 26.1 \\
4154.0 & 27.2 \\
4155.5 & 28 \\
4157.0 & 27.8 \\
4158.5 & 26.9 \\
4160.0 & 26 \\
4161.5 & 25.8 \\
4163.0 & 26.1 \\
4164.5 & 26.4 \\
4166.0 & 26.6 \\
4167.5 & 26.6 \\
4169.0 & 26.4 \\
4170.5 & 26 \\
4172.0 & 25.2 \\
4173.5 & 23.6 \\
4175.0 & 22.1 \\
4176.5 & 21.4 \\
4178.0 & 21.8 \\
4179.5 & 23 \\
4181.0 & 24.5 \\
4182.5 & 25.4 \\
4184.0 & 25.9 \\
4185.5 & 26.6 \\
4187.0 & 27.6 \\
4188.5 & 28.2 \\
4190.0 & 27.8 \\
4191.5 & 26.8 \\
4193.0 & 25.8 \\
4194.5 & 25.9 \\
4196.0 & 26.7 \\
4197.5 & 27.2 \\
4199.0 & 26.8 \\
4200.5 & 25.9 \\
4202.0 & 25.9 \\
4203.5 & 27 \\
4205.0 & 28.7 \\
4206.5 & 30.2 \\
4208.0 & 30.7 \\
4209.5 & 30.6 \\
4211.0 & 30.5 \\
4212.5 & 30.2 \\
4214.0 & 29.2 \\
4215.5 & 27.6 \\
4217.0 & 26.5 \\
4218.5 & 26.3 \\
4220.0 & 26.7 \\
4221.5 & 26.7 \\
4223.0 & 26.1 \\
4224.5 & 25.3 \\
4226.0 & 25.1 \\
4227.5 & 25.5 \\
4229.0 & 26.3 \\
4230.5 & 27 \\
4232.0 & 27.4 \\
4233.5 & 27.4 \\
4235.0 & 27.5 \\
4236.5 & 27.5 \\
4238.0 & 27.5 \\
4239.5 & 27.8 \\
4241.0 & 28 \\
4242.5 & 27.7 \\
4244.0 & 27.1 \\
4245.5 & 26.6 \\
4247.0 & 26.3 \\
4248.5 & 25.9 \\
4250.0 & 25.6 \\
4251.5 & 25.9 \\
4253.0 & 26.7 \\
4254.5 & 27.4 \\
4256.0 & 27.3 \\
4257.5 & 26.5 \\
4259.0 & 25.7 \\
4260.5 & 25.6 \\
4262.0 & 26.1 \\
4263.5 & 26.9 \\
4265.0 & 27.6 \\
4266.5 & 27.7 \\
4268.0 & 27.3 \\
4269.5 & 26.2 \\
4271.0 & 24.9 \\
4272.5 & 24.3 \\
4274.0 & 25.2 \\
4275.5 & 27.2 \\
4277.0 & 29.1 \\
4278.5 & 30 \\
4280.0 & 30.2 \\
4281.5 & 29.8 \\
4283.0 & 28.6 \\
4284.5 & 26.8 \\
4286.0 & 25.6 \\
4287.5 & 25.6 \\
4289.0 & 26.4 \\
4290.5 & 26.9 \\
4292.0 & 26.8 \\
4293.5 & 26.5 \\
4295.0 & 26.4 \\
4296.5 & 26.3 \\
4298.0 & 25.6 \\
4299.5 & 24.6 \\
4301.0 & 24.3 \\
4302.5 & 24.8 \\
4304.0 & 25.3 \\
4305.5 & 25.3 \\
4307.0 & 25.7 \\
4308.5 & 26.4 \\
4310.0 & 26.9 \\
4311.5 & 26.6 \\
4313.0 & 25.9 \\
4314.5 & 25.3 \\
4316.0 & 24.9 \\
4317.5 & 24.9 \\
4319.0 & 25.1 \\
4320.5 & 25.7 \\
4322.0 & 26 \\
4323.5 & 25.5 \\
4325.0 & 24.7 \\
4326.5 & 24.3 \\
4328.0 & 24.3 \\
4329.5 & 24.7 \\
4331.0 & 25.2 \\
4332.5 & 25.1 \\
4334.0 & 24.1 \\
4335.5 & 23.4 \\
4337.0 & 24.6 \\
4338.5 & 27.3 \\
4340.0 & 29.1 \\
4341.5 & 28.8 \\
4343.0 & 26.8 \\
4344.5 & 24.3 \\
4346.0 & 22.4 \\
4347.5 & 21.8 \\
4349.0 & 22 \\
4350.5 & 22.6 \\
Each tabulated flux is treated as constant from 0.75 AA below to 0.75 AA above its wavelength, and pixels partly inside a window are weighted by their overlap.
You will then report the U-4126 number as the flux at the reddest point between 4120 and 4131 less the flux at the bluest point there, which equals 0.6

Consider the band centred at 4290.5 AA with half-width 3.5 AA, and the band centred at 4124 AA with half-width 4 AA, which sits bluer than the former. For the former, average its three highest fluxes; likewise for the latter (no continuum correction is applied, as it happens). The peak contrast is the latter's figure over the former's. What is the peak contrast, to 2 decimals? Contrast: 0.95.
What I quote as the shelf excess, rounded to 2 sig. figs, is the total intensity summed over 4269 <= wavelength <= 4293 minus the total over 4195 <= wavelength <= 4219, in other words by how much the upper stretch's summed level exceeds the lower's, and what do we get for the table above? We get -16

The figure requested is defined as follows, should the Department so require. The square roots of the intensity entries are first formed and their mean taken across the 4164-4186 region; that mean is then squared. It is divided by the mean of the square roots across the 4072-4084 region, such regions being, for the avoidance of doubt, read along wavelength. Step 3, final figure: 4.9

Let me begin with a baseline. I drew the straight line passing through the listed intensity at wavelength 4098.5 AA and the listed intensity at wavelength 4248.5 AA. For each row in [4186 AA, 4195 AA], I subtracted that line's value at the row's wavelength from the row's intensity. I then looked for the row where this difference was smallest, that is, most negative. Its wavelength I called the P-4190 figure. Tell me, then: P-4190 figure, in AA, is 4193.0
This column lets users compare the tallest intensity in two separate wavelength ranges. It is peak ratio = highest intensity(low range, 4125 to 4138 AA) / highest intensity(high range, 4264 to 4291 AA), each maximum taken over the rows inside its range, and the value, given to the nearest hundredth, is 0.99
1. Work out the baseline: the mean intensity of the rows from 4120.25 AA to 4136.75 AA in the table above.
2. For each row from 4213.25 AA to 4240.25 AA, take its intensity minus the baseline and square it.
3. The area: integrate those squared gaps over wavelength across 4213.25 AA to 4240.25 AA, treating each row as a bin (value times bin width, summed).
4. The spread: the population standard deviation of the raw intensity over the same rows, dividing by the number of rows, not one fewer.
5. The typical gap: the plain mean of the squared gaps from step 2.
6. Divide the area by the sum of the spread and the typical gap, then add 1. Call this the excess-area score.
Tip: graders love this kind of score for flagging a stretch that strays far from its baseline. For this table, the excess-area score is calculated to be 16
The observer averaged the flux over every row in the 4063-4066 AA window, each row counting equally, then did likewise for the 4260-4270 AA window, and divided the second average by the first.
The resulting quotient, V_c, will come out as 1.12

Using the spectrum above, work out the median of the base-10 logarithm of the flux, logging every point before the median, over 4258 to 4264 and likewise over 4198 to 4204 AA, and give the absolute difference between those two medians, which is 0.007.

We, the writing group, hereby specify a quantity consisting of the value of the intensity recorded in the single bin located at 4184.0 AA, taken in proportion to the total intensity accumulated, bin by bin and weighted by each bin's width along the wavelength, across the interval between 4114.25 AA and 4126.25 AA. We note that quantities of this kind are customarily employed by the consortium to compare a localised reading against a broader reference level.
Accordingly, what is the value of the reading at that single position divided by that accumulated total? 0.086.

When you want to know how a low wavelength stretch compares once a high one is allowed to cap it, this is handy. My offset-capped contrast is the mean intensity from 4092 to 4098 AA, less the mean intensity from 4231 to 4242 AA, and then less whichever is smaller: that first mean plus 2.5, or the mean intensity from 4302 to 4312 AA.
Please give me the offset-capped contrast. -30.1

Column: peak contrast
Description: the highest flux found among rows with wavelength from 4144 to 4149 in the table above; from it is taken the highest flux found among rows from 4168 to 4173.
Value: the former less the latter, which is -1.4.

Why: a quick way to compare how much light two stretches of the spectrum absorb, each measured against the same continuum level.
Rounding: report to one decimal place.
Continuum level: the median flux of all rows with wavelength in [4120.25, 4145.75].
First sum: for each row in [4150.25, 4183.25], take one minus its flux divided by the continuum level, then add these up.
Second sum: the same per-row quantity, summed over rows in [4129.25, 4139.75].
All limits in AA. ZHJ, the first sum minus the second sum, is 1.8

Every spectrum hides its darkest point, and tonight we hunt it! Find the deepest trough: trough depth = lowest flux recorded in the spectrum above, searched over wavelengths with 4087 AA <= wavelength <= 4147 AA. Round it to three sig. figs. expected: 18.1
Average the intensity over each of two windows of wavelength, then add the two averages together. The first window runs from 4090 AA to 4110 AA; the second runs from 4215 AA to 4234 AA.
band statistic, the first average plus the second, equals 47.8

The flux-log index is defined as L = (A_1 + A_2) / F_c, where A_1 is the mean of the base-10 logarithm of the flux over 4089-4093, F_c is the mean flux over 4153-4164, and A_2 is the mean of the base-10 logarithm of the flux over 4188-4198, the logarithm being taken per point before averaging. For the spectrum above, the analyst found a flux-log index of 0.105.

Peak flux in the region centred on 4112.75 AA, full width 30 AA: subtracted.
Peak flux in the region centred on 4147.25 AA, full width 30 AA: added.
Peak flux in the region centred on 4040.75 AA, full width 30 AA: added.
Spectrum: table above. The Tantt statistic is 32.5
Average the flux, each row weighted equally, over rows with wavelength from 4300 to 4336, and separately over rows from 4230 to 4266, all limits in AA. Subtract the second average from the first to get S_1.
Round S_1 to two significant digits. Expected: -1.7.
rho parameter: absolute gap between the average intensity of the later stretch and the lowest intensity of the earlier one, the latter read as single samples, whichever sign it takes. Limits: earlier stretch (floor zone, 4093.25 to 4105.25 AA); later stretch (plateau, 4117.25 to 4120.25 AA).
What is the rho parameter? 7.6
